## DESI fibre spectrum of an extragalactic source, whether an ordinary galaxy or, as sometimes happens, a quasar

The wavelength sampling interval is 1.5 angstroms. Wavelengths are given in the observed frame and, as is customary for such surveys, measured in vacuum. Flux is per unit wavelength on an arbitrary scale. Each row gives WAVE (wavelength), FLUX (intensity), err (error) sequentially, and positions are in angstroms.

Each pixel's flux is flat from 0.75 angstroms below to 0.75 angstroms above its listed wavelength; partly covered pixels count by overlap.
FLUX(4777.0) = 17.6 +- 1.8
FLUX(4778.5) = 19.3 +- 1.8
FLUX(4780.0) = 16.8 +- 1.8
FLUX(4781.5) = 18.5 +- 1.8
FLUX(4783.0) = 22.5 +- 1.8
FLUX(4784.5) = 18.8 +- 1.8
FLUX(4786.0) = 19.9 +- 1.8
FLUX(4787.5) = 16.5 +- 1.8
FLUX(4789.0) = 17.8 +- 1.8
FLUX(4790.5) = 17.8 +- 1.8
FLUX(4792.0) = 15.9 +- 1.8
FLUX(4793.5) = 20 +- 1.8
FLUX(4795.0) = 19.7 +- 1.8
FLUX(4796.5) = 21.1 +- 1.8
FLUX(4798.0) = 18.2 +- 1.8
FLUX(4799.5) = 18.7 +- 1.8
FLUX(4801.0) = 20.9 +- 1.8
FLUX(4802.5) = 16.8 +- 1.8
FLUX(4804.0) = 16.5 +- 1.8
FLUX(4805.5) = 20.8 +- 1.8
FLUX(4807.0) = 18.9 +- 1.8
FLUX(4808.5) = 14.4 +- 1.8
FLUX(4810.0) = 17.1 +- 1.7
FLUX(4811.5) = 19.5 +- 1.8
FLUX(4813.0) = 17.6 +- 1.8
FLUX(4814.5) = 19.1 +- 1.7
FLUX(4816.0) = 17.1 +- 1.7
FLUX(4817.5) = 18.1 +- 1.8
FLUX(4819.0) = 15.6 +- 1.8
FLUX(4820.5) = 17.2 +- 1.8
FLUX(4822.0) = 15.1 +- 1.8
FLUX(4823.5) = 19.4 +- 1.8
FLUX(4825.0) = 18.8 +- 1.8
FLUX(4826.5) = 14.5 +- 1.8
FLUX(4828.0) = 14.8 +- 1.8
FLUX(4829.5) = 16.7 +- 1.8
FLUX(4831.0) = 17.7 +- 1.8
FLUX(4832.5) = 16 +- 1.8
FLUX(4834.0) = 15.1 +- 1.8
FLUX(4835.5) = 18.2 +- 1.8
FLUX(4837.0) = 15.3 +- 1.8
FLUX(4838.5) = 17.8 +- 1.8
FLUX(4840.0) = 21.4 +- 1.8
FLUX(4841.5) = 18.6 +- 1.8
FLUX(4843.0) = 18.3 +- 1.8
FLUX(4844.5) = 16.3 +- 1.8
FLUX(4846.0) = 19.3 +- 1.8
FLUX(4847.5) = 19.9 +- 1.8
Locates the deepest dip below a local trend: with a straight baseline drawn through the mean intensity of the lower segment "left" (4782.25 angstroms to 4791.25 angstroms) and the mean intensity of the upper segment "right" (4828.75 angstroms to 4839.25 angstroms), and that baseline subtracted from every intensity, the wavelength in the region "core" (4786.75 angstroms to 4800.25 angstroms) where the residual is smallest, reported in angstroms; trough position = 4792.0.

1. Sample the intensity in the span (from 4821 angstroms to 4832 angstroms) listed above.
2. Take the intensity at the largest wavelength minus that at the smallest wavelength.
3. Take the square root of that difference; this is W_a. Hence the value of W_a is 1.6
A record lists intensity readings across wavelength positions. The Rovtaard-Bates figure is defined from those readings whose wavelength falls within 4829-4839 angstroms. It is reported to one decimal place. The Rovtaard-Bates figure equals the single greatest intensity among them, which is 18.2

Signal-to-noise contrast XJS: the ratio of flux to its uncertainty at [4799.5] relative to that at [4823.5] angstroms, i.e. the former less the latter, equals -0.4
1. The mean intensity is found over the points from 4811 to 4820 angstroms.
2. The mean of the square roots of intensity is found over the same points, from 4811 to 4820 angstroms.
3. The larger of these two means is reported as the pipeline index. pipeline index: 17.8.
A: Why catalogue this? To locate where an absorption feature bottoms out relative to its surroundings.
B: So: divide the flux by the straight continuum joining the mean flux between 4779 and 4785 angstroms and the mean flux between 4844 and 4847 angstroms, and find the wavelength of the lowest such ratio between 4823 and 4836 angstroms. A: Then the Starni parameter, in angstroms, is 4826.5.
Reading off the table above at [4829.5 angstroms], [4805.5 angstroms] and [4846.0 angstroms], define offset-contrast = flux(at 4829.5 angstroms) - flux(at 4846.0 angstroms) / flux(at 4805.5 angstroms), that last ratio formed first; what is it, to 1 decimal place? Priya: 15.8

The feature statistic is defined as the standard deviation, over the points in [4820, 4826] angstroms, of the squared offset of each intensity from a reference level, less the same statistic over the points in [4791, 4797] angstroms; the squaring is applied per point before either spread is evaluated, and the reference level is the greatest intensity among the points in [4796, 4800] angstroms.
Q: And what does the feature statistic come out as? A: 2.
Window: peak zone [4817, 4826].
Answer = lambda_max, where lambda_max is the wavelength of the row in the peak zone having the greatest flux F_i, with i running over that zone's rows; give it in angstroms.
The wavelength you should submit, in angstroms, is 4823.5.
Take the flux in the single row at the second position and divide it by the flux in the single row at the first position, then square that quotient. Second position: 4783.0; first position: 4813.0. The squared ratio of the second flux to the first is 1.6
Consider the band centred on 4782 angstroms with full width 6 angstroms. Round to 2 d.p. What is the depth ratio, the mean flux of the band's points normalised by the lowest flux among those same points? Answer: 1.14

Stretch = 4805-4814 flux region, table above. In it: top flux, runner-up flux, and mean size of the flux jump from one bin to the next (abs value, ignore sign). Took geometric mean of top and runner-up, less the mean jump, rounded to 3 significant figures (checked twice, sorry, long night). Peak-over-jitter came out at 17.5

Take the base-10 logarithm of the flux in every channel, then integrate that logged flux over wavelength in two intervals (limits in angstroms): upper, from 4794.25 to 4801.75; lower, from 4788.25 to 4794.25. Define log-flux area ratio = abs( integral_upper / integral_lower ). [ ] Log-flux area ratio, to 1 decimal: 1.3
